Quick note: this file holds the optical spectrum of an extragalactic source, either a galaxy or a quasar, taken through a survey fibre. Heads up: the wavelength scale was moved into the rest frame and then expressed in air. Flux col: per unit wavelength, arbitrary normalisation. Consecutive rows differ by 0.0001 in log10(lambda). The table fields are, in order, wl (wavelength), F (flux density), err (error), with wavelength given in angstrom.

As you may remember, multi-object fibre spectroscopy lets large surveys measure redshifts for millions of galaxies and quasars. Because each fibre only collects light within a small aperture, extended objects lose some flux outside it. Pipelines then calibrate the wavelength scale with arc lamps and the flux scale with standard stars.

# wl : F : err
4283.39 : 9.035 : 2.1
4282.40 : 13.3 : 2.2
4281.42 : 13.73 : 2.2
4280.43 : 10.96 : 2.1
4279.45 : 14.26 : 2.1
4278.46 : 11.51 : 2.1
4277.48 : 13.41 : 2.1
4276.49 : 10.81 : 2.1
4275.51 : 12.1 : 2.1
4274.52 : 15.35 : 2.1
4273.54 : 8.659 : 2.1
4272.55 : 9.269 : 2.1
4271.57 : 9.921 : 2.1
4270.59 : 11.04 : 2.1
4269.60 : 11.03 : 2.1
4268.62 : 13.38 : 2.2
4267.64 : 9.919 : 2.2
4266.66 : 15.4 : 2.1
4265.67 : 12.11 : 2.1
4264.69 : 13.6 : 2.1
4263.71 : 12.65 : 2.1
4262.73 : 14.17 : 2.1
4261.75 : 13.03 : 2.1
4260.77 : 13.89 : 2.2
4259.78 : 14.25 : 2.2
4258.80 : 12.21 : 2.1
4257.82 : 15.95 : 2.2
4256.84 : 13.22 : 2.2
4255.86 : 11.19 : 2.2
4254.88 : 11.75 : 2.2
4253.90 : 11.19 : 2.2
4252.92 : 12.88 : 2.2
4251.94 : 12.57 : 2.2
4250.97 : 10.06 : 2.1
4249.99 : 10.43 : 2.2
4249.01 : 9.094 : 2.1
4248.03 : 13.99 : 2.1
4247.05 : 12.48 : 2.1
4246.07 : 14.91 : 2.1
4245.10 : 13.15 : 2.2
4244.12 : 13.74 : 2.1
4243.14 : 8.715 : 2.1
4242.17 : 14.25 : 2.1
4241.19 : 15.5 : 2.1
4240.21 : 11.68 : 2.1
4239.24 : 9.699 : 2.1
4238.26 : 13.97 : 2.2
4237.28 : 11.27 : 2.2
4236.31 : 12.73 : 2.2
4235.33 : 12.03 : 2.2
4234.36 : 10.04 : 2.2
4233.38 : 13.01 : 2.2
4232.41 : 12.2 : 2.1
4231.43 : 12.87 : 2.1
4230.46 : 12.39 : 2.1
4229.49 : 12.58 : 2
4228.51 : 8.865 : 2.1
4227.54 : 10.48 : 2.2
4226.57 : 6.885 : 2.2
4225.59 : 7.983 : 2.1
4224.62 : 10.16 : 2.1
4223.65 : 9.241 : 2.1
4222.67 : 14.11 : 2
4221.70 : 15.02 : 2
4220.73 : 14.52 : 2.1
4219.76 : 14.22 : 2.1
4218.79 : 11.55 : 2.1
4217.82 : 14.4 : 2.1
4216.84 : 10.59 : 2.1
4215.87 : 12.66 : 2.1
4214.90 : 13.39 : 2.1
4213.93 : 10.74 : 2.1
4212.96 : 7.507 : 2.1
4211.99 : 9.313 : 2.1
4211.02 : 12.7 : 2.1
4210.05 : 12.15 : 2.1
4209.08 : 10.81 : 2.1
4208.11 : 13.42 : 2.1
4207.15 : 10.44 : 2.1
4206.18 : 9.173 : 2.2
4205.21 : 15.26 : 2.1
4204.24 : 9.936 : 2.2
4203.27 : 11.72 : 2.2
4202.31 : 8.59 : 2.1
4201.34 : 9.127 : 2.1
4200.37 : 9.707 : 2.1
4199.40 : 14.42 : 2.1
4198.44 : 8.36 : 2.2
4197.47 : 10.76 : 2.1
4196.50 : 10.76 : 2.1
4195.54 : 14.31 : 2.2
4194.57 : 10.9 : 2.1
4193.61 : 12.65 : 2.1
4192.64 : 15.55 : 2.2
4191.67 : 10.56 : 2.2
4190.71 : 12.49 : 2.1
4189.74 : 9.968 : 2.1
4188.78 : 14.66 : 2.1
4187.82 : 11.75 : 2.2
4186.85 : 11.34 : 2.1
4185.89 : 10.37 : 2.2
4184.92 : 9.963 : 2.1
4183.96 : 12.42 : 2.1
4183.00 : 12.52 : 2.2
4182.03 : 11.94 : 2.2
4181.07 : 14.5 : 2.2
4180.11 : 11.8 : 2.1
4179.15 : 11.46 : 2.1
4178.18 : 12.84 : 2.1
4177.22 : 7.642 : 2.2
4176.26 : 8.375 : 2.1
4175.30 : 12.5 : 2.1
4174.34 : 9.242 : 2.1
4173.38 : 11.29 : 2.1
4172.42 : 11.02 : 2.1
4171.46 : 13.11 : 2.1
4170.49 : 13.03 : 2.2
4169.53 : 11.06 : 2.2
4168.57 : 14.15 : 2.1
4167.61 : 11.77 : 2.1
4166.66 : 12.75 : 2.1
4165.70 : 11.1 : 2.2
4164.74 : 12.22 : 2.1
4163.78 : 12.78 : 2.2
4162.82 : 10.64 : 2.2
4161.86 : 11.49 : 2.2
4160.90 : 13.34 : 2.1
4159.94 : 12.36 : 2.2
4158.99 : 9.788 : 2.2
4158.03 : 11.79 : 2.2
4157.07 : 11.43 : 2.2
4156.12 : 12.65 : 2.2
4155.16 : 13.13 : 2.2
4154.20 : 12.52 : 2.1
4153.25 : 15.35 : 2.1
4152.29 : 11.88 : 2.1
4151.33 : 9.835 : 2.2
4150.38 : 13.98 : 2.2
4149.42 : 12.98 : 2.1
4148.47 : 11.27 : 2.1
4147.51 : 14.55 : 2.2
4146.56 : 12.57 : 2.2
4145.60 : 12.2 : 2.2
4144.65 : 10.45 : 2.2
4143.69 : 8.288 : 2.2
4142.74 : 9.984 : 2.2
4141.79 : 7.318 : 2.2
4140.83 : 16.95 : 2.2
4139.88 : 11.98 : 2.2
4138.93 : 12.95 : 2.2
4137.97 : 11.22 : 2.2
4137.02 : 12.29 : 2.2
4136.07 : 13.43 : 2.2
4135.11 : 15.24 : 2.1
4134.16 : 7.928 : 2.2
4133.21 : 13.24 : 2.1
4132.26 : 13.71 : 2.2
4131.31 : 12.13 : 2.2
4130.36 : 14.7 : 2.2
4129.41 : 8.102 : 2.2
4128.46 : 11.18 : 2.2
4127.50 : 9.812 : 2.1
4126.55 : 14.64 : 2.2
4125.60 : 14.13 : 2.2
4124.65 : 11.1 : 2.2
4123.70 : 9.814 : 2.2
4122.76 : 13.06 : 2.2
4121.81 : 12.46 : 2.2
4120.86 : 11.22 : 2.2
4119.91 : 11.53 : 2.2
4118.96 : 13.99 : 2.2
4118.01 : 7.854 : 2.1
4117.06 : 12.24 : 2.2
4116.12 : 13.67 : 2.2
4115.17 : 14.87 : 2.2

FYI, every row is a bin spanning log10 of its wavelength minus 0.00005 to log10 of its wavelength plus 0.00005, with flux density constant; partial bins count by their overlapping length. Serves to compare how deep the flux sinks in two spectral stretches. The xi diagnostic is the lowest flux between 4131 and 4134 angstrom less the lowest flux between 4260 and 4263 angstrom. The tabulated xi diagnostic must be -1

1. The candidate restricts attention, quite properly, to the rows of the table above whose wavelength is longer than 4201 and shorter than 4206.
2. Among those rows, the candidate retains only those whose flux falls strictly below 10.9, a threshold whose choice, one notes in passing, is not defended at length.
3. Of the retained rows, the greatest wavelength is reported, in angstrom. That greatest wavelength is 4204.24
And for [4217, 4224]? 4223.65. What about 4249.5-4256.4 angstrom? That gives 4250.97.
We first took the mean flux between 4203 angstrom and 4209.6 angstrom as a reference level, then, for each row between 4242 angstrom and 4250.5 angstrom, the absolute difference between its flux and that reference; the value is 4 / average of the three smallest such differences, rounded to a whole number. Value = 3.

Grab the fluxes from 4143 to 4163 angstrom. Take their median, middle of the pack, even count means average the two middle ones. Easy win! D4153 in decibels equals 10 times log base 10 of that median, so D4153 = 10.9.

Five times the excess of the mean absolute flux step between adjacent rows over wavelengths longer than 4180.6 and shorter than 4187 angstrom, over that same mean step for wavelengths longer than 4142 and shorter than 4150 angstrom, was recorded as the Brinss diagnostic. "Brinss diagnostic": -3.4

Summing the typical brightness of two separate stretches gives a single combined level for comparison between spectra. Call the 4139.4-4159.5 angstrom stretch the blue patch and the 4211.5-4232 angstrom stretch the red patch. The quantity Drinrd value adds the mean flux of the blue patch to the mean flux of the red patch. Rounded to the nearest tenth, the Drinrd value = 23.4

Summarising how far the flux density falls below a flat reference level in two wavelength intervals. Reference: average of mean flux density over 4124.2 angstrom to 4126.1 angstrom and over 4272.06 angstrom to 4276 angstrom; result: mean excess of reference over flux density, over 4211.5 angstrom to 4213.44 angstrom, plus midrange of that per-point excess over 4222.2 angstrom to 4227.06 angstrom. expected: 5.1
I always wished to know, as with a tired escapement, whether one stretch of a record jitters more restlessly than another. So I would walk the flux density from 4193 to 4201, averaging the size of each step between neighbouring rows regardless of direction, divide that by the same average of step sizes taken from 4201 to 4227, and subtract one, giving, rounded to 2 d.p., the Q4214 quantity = 0.36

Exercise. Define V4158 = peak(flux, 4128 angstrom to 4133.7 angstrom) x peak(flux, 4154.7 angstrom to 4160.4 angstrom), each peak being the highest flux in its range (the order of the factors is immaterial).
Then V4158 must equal 193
